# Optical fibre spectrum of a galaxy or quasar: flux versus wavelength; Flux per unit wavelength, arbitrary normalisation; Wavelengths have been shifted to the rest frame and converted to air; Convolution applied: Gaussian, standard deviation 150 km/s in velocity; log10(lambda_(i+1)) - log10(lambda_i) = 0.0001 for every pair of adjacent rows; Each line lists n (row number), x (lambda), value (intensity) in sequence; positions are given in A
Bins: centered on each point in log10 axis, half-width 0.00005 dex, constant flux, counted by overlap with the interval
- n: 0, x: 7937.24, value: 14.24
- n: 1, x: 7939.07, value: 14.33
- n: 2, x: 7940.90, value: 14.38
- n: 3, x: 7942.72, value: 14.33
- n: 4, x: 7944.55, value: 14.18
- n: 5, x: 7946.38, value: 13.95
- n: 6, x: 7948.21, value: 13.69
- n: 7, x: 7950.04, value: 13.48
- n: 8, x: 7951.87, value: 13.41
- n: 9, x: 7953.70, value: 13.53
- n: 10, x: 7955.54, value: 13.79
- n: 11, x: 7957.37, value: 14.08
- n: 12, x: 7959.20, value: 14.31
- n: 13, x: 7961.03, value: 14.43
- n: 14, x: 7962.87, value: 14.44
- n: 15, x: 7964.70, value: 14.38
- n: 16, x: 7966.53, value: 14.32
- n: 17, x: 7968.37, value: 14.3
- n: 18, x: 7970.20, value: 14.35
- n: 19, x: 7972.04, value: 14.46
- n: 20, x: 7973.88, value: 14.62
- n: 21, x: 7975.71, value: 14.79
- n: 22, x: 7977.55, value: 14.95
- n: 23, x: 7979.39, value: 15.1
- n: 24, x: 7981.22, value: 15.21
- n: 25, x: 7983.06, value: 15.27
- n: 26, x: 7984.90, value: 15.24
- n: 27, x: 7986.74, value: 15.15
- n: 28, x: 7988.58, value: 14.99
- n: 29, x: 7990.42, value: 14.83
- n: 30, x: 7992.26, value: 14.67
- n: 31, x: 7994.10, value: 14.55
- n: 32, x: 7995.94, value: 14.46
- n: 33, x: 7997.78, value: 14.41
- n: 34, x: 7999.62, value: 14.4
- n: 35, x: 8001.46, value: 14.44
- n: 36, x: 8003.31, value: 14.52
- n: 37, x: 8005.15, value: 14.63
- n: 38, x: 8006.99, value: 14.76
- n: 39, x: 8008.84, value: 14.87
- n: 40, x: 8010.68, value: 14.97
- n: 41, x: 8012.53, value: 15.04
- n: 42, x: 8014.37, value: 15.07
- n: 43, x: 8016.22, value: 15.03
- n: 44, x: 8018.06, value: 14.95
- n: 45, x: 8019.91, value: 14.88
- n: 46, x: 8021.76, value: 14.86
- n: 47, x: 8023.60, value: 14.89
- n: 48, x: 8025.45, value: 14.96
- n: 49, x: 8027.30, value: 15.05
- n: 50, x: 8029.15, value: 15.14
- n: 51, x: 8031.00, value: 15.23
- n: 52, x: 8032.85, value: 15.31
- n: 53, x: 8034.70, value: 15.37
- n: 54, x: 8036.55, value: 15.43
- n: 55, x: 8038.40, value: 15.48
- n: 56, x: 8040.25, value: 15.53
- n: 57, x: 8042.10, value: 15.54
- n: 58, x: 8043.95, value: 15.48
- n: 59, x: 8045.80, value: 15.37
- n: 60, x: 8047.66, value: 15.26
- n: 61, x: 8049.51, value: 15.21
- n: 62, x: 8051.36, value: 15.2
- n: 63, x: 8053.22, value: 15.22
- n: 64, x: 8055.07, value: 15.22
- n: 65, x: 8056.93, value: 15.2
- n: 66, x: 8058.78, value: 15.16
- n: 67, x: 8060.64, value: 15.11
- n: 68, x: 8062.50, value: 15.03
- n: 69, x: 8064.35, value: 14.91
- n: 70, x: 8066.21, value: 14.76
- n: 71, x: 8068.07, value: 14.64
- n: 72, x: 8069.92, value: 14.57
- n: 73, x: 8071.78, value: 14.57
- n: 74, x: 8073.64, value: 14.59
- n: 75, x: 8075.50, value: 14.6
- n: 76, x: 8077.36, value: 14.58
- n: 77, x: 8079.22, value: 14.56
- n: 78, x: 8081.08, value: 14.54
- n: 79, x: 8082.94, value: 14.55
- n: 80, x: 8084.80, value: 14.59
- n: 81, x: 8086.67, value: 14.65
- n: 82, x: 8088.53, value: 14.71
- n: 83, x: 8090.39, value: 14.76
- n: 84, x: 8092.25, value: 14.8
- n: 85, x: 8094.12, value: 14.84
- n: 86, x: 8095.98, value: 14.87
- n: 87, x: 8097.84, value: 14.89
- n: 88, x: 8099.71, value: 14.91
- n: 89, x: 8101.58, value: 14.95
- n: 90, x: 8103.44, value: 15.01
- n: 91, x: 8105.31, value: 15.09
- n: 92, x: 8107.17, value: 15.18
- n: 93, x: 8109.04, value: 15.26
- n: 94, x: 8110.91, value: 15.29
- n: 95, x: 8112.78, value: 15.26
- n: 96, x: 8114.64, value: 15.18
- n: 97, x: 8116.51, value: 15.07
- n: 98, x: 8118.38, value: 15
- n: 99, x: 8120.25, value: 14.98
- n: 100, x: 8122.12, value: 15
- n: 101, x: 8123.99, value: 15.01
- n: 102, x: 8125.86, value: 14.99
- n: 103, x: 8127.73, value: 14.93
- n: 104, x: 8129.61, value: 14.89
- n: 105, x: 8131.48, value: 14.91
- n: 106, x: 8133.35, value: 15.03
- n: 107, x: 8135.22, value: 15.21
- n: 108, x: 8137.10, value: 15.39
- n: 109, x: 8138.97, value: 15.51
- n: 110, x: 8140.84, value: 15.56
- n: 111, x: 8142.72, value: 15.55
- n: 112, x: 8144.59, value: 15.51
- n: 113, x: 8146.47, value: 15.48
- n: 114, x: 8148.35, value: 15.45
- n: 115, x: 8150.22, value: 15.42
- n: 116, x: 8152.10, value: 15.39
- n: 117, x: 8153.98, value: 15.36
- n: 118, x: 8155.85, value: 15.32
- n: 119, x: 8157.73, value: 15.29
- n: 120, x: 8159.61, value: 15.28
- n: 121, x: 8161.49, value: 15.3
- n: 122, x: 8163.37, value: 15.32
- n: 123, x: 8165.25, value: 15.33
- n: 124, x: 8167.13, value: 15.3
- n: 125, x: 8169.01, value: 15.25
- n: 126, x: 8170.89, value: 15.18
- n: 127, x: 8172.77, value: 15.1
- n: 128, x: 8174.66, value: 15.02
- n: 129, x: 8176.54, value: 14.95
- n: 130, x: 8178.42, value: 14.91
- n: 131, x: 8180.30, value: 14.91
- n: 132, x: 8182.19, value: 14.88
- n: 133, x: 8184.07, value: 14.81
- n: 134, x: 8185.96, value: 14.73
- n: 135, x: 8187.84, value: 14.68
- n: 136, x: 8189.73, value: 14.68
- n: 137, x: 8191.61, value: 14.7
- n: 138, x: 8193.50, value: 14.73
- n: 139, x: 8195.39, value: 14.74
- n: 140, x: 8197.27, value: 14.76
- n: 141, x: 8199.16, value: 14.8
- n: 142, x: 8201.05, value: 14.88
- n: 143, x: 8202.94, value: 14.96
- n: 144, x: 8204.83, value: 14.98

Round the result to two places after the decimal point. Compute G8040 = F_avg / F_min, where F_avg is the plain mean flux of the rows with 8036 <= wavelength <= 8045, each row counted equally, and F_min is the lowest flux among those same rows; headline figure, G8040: 1.00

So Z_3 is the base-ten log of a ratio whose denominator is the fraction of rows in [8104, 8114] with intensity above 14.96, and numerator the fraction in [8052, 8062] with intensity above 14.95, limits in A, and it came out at 0.00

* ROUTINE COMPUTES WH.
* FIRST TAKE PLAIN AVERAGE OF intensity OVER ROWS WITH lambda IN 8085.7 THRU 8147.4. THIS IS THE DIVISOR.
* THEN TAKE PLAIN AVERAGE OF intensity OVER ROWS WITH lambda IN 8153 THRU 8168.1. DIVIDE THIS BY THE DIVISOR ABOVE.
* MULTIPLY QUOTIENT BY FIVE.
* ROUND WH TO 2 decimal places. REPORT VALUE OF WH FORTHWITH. 5.08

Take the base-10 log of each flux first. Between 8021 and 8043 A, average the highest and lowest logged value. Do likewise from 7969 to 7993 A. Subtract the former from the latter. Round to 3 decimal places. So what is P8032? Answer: -0.011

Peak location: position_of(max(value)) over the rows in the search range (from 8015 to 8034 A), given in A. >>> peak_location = 8032.85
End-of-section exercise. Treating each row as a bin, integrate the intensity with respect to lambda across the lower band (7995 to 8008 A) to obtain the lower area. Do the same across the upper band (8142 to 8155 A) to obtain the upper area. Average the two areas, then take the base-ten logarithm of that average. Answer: 2.29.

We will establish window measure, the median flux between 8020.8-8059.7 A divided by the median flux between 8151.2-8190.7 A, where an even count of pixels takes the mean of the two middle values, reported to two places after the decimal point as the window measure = 1.00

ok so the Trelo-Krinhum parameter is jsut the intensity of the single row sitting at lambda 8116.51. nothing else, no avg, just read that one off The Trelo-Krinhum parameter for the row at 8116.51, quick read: 15.07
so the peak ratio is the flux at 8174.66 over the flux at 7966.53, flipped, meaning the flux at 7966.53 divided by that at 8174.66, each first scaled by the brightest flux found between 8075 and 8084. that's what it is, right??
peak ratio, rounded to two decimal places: 0.95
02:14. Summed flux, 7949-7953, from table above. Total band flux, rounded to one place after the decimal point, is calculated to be 26.9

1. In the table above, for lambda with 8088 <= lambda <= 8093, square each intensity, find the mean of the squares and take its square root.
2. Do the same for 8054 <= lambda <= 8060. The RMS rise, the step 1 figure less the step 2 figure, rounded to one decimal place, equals -0.4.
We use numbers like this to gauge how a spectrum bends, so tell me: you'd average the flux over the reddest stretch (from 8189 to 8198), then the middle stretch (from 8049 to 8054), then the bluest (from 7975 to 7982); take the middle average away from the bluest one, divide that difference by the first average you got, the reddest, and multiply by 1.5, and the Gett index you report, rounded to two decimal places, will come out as -0.02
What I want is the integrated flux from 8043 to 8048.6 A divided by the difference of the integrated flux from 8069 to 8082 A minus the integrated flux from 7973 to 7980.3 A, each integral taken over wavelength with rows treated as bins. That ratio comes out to 1.1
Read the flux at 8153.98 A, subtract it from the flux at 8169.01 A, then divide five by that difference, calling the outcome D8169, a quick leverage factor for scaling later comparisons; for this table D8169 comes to -45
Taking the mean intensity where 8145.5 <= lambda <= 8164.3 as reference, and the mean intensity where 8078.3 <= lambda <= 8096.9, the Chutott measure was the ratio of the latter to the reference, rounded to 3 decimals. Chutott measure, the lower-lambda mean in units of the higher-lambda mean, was 0.956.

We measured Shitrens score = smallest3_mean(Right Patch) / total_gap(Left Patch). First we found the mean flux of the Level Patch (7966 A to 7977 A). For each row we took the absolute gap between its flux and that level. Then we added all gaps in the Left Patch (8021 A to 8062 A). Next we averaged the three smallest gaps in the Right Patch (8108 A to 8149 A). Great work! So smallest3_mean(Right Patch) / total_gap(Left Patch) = 0.026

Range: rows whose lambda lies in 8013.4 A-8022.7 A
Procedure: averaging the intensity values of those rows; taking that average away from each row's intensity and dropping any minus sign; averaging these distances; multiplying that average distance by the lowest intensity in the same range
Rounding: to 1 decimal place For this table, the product 1.1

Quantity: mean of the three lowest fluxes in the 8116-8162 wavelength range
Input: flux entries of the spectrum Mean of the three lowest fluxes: 14.9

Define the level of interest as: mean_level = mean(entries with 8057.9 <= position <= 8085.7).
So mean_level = 14.7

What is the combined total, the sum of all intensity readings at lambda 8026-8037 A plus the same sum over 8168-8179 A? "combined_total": 182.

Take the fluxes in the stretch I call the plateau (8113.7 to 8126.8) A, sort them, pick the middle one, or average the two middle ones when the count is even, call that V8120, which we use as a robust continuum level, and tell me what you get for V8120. 15.00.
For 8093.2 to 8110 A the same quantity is 14.95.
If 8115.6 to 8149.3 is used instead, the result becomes 15.05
